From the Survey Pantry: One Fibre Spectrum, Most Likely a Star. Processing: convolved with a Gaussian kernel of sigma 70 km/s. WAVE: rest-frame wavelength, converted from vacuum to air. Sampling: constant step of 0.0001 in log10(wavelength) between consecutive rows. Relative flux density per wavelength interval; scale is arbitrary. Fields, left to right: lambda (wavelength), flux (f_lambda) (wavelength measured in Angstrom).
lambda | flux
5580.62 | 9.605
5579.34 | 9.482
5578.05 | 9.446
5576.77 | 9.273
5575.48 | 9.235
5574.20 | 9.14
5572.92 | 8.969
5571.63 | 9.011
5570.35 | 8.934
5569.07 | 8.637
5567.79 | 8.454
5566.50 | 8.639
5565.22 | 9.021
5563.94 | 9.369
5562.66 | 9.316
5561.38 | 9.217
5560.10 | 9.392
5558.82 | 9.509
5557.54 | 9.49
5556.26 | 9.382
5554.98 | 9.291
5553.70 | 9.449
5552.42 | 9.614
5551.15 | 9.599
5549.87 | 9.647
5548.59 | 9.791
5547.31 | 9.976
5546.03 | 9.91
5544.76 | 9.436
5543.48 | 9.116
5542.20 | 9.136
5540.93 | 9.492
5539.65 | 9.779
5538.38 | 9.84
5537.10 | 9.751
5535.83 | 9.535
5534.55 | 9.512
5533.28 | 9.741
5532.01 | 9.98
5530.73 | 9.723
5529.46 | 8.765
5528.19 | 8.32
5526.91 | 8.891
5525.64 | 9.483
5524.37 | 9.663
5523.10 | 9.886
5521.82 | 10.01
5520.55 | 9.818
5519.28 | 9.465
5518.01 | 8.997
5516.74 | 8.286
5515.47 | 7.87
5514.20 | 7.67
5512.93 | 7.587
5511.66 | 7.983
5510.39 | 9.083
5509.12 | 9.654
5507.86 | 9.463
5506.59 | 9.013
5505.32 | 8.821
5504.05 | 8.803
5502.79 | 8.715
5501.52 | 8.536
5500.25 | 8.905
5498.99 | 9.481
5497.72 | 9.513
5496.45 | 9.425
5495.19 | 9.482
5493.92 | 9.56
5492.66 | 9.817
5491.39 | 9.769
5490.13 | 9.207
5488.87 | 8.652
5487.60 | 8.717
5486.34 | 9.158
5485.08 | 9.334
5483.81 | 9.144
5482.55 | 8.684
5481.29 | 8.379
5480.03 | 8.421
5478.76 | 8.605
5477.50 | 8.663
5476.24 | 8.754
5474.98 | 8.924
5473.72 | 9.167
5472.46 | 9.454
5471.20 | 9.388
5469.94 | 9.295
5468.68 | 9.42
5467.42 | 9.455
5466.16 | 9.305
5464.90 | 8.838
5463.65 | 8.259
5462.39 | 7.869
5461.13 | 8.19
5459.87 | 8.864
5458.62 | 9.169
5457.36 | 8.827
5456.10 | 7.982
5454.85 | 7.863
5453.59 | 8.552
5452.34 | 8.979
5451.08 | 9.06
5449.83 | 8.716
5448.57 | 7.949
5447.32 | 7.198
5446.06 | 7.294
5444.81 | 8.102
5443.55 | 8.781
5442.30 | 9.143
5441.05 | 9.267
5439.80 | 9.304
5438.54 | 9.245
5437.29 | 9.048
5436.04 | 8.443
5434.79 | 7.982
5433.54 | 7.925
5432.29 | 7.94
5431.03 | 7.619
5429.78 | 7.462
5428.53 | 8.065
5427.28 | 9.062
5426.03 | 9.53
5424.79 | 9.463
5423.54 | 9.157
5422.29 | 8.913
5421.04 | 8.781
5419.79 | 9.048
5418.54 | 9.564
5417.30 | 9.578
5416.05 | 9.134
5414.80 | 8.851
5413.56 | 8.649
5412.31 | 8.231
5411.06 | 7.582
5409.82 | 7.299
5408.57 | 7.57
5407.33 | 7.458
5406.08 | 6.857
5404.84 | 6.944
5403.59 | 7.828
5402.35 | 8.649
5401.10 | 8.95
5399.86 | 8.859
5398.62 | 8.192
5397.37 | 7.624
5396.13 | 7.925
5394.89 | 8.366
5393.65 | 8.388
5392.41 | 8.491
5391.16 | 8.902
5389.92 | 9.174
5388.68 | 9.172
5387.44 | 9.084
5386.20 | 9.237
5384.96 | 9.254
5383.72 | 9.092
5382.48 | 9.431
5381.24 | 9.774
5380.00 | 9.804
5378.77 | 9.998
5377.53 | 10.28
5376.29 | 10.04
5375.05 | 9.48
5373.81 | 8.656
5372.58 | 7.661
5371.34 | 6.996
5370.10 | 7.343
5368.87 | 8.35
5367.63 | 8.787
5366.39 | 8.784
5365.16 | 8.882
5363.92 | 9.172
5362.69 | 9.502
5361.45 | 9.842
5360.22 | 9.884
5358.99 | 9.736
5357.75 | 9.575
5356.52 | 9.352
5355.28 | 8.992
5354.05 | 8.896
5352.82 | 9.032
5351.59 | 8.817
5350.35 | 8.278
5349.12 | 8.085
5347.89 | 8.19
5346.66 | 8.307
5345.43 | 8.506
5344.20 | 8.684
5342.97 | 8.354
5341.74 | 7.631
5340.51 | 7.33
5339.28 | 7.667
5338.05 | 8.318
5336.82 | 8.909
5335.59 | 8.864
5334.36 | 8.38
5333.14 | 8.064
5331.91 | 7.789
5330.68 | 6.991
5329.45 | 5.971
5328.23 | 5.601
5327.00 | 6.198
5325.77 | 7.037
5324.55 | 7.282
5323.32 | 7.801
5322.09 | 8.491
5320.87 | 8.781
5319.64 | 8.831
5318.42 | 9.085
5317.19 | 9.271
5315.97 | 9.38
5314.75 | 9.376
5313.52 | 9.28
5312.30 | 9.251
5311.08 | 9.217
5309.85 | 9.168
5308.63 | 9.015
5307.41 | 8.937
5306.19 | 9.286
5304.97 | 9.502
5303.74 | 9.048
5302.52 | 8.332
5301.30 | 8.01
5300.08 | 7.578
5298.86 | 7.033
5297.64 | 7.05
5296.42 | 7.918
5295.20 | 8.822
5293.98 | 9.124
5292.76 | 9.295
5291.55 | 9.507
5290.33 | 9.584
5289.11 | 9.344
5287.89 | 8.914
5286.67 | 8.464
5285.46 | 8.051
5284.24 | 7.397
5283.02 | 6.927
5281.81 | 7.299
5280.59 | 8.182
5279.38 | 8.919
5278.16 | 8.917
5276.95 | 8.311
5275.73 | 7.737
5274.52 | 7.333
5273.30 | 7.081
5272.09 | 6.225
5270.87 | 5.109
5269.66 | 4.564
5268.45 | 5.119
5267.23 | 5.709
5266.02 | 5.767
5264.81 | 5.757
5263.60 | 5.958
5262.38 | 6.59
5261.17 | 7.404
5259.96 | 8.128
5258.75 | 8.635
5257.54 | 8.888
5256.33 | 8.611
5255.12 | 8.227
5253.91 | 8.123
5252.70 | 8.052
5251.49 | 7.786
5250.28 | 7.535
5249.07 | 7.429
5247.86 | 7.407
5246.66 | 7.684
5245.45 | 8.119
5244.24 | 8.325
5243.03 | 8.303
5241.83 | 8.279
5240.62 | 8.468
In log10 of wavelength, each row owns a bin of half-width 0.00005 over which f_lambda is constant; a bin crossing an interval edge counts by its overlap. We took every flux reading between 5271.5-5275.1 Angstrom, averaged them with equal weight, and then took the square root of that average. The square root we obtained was 2.6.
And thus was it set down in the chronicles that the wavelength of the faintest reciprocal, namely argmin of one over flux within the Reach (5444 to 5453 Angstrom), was 5451.08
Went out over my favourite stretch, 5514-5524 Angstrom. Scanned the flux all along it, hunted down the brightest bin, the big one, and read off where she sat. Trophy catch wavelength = 5521.82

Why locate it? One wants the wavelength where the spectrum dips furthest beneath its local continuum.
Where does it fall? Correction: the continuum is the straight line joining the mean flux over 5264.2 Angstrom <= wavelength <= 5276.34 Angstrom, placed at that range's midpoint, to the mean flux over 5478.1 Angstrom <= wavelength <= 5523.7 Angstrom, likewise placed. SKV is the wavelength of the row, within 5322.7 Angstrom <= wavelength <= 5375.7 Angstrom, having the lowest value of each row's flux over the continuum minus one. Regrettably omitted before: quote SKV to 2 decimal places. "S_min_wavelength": 5328.23 Angstrom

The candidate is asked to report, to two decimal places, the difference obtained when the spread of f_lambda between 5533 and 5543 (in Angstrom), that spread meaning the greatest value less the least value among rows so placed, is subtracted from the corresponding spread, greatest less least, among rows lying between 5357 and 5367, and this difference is 0.40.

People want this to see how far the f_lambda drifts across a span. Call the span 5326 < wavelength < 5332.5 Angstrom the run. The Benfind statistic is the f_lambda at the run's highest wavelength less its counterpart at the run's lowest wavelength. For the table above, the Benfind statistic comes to 1.6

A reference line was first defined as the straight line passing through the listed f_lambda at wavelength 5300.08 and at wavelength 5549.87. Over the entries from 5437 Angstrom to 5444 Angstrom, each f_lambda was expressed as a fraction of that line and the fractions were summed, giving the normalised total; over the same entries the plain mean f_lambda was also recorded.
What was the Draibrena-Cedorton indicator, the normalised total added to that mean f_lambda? 15.4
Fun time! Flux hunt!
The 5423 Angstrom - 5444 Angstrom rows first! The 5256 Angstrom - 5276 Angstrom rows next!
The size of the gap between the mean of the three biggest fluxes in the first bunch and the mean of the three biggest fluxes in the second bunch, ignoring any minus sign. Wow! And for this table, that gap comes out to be 0.7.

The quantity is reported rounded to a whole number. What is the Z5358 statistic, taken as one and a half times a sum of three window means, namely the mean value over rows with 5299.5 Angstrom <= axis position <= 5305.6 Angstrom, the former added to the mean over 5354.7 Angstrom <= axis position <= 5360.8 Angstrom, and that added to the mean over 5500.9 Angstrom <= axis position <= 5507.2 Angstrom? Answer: 40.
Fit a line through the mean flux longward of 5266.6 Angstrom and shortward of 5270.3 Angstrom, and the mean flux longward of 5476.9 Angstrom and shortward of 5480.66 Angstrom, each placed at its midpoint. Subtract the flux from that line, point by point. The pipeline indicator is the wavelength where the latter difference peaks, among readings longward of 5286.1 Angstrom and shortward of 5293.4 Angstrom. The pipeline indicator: 5286.67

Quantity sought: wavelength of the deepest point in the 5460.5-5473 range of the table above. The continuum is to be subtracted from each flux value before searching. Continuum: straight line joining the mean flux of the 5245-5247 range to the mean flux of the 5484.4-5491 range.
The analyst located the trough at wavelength 5462.39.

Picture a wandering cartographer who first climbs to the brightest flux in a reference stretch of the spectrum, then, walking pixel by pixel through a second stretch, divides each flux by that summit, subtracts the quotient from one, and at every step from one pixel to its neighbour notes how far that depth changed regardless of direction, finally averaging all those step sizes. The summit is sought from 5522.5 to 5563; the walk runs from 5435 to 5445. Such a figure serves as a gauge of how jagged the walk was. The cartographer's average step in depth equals 0.030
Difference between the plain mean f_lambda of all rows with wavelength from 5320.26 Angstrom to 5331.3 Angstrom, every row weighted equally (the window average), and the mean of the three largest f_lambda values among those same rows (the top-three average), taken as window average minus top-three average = -1.2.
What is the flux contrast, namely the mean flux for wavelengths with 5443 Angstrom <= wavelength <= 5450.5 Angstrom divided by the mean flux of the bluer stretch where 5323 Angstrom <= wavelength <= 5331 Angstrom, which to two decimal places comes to 1.20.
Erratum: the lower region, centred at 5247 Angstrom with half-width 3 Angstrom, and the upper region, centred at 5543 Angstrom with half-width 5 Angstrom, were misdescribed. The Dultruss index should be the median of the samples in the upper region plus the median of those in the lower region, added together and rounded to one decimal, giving 17.3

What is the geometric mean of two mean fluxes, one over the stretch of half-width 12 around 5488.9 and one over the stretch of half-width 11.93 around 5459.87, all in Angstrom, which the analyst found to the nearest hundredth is 8.92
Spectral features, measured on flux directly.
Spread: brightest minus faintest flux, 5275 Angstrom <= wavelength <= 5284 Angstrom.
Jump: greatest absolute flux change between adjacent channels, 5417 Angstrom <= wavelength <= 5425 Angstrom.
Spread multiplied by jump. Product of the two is 1.03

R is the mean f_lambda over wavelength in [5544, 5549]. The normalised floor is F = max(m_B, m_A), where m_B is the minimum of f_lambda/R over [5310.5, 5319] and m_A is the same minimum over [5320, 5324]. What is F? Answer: 0.93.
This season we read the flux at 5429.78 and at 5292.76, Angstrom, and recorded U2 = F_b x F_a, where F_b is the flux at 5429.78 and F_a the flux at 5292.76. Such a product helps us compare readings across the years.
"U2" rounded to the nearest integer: 69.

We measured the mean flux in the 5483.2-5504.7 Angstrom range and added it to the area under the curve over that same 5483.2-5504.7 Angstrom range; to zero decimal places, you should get 207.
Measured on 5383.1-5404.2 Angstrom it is 191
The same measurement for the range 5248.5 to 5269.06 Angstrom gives 157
